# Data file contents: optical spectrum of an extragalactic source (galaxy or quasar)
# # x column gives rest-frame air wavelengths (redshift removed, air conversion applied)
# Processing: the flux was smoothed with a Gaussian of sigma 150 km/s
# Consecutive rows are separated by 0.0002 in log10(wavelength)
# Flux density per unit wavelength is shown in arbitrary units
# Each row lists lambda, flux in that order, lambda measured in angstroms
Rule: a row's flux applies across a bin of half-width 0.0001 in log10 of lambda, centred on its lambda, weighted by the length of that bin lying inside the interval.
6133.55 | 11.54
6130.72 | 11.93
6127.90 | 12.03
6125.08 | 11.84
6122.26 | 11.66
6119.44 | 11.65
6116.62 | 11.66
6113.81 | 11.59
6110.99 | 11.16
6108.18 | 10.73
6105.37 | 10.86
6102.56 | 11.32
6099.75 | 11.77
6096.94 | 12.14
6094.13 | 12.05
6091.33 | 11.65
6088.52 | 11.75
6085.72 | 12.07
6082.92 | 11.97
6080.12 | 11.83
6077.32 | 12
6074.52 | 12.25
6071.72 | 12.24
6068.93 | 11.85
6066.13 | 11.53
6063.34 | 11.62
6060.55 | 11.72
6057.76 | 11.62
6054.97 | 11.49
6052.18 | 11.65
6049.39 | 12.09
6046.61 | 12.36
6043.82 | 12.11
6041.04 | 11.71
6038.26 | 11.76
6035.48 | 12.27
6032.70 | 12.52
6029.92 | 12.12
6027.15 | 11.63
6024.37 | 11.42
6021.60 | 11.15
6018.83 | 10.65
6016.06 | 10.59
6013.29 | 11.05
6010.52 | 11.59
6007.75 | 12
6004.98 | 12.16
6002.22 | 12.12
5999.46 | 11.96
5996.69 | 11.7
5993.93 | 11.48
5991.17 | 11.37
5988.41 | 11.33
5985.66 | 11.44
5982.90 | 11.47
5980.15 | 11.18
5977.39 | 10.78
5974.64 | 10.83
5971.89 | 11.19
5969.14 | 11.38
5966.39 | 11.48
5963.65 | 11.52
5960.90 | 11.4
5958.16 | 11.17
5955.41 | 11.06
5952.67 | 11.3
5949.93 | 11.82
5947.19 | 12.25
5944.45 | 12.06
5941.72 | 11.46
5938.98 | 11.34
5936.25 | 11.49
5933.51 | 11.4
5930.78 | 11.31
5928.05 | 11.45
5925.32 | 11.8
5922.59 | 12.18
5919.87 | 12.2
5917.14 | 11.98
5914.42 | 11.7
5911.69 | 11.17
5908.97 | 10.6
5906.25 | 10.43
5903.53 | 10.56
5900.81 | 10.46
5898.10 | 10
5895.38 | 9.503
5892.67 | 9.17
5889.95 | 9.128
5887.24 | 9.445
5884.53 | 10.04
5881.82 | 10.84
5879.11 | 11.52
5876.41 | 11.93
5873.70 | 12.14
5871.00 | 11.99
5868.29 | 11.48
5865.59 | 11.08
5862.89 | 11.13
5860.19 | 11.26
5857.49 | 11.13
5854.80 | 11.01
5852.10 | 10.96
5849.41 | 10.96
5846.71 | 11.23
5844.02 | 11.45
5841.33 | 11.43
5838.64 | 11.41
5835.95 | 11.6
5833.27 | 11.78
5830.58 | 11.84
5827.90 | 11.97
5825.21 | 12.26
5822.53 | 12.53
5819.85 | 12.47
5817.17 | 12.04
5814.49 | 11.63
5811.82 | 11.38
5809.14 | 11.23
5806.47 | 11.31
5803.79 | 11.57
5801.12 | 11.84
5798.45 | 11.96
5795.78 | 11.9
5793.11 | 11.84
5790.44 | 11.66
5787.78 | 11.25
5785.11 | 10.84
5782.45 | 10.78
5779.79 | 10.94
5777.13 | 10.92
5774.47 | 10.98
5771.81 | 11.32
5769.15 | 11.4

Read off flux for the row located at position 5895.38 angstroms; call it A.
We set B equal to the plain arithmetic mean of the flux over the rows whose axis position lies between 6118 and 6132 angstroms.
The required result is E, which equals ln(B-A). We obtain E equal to 0.8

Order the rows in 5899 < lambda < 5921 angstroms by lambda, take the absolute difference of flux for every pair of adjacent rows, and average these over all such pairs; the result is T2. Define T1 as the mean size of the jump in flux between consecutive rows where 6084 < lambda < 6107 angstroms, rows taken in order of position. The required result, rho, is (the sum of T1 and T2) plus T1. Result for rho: 0.9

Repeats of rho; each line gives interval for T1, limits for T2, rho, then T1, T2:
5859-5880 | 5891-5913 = 0.9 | 0.27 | 0.32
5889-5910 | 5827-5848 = 0.6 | 0.25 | 0.12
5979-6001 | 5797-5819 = 0.5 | 0.15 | 0.22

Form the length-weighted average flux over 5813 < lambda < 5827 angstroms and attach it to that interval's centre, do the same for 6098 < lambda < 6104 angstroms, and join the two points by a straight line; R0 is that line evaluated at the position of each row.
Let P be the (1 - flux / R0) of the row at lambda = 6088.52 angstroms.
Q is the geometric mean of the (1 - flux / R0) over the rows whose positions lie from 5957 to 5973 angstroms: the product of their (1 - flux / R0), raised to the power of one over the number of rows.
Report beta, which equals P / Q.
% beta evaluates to -0.3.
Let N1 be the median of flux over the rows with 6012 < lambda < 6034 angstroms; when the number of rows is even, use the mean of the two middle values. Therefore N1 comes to 11.3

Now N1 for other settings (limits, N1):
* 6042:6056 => 12.1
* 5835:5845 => 11.4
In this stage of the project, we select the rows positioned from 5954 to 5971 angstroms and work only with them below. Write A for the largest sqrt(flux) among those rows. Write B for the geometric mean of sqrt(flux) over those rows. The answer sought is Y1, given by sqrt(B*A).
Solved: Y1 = 3.38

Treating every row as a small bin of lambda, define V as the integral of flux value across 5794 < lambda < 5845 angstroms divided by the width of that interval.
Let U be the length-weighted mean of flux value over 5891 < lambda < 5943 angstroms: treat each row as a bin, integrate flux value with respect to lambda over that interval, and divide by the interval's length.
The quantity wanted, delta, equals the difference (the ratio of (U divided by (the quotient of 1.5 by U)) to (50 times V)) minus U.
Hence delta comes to -10.9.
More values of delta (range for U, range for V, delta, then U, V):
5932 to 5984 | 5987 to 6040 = -11.2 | 11.4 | 11.63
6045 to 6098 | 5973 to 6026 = -11.7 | 11.9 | 11.38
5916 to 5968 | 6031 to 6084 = -11.5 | 11.6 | 11.92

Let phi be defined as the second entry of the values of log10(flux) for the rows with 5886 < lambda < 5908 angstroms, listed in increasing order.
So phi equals 0.96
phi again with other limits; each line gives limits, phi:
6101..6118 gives 1.04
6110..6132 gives 1.06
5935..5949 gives 1.06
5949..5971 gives 1.05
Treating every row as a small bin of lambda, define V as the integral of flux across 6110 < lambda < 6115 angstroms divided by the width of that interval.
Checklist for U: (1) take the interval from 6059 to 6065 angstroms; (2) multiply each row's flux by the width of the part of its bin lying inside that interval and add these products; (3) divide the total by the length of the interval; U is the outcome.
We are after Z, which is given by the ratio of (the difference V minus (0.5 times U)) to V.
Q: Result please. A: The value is 0.49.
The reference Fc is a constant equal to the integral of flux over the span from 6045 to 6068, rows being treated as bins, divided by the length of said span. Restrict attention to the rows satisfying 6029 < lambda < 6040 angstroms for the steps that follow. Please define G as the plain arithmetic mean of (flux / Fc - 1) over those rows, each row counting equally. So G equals 0.035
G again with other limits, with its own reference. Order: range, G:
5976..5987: -0.046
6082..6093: 0.008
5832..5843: -0.017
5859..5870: -0.044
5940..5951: 0.012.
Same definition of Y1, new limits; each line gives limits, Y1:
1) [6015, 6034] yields 3.46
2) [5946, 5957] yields 3.45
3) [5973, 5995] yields 3.37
